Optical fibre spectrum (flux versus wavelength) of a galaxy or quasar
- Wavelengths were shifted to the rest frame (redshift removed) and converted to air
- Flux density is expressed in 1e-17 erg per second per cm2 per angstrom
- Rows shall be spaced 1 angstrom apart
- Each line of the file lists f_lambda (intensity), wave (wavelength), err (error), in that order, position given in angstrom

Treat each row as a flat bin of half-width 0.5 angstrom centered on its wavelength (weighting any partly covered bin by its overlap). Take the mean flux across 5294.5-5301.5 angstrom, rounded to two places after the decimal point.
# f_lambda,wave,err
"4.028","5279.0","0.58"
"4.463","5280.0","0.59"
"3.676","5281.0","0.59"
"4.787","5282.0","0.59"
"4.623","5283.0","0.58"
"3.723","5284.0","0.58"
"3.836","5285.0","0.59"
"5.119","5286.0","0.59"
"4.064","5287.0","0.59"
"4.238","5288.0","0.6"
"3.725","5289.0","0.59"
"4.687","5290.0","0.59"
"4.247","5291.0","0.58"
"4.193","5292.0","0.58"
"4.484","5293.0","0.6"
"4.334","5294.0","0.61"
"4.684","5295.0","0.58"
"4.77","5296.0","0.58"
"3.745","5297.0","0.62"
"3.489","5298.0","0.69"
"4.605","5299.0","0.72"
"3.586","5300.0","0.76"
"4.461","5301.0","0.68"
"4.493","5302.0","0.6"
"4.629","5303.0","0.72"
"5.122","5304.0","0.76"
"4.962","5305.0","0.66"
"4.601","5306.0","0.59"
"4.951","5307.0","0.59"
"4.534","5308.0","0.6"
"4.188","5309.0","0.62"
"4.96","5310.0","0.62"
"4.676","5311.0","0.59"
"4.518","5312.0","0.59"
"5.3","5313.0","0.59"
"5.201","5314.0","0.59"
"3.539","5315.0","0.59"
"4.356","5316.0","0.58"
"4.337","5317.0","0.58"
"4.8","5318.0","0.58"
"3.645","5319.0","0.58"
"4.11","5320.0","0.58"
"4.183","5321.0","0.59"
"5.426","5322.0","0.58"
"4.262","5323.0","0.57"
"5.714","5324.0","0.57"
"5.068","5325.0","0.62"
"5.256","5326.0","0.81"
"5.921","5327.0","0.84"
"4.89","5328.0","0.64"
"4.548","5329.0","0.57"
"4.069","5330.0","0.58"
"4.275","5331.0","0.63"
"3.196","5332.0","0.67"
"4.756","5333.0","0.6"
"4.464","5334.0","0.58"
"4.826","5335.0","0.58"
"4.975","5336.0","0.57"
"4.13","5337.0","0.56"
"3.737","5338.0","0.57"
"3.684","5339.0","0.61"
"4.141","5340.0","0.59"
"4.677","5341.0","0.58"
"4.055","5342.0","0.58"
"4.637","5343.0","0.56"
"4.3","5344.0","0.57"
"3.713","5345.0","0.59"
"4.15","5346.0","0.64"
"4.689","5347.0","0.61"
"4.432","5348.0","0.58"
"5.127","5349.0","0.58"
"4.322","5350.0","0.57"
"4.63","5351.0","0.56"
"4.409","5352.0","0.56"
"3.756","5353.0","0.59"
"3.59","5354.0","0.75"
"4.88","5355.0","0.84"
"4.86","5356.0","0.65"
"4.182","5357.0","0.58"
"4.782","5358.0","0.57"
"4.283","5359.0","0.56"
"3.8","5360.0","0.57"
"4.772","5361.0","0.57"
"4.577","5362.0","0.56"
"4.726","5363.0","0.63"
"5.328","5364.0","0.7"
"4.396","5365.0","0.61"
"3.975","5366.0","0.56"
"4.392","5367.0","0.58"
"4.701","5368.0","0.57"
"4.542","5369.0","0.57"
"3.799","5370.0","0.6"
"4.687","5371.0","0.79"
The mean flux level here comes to 4.19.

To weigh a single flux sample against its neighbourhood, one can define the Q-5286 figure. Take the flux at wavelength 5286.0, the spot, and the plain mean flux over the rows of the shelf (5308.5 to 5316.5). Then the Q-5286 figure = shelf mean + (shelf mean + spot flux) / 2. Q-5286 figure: 9.45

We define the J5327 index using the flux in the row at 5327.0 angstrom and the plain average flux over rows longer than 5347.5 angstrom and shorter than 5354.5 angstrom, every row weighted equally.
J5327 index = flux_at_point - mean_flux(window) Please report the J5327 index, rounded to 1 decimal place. 1.6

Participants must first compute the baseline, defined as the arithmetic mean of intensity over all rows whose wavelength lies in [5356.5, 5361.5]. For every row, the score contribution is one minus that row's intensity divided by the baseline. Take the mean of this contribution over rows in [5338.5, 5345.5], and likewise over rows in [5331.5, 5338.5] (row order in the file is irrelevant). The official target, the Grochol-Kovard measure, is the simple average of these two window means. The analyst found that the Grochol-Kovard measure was 0.029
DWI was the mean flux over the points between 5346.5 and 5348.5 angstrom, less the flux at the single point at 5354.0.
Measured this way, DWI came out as 1.0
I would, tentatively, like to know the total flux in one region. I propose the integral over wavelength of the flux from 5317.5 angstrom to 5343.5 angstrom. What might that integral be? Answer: 117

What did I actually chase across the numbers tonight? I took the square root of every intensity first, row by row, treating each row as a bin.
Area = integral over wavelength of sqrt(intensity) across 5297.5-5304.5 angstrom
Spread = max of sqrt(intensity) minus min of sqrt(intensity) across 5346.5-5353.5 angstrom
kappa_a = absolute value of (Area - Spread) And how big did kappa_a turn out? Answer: 14.2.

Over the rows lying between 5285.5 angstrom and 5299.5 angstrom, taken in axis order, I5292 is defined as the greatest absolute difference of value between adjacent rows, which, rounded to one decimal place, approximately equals 1.1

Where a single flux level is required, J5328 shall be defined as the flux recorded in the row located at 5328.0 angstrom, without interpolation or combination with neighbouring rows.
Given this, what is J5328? 4.89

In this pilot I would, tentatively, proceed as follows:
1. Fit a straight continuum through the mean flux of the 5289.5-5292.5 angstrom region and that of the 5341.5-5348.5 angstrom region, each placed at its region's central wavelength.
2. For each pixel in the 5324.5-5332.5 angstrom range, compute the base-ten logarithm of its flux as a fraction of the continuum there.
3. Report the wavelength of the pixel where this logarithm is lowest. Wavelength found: 5332.0 angstrom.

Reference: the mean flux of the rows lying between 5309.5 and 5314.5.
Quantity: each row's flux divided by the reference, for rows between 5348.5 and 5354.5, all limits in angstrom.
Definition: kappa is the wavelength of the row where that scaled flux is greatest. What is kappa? 5349.0 angstrom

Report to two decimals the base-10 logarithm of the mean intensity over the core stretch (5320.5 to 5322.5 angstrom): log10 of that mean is 0.68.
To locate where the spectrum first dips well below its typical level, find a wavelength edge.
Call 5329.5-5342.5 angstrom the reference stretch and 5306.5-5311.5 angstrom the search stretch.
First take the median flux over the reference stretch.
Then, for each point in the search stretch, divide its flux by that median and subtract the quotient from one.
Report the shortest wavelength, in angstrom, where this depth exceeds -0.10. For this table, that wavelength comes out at 5308.0 angstrom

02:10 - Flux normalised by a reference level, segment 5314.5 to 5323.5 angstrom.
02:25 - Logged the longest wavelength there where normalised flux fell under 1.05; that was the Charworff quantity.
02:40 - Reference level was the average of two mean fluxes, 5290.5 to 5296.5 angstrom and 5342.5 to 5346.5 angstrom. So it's 5323.0 angstrom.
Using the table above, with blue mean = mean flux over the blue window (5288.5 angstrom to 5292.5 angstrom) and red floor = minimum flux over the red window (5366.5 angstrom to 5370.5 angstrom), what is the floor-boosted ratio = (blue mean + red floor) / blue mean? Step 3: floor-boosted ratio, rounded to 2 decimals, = 1.90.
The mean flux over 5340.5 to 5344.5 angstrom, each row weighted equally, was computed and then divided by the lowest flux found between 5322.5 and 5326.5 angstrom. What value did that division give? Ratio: 1.04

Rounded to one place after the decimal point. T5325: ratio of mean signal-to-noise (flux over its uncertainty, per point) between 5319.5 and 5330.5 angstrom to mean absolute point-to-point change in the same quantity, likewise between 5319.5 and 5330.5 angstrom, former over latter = 6.1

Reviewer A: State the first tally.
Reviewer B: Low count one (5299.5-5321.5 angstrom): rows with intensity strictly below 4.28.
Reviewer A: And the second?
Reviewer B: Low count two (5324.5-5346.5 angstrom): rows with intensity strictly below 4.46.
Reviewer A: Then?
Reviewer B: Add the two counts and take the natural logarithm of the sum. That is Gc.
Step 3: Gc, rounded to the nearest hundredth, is 2.83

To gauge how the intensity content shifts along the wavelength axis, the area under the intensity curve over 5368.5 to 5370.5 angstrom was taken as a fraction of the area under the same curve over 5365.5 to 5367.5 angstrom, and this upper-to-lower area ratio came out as 1.00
